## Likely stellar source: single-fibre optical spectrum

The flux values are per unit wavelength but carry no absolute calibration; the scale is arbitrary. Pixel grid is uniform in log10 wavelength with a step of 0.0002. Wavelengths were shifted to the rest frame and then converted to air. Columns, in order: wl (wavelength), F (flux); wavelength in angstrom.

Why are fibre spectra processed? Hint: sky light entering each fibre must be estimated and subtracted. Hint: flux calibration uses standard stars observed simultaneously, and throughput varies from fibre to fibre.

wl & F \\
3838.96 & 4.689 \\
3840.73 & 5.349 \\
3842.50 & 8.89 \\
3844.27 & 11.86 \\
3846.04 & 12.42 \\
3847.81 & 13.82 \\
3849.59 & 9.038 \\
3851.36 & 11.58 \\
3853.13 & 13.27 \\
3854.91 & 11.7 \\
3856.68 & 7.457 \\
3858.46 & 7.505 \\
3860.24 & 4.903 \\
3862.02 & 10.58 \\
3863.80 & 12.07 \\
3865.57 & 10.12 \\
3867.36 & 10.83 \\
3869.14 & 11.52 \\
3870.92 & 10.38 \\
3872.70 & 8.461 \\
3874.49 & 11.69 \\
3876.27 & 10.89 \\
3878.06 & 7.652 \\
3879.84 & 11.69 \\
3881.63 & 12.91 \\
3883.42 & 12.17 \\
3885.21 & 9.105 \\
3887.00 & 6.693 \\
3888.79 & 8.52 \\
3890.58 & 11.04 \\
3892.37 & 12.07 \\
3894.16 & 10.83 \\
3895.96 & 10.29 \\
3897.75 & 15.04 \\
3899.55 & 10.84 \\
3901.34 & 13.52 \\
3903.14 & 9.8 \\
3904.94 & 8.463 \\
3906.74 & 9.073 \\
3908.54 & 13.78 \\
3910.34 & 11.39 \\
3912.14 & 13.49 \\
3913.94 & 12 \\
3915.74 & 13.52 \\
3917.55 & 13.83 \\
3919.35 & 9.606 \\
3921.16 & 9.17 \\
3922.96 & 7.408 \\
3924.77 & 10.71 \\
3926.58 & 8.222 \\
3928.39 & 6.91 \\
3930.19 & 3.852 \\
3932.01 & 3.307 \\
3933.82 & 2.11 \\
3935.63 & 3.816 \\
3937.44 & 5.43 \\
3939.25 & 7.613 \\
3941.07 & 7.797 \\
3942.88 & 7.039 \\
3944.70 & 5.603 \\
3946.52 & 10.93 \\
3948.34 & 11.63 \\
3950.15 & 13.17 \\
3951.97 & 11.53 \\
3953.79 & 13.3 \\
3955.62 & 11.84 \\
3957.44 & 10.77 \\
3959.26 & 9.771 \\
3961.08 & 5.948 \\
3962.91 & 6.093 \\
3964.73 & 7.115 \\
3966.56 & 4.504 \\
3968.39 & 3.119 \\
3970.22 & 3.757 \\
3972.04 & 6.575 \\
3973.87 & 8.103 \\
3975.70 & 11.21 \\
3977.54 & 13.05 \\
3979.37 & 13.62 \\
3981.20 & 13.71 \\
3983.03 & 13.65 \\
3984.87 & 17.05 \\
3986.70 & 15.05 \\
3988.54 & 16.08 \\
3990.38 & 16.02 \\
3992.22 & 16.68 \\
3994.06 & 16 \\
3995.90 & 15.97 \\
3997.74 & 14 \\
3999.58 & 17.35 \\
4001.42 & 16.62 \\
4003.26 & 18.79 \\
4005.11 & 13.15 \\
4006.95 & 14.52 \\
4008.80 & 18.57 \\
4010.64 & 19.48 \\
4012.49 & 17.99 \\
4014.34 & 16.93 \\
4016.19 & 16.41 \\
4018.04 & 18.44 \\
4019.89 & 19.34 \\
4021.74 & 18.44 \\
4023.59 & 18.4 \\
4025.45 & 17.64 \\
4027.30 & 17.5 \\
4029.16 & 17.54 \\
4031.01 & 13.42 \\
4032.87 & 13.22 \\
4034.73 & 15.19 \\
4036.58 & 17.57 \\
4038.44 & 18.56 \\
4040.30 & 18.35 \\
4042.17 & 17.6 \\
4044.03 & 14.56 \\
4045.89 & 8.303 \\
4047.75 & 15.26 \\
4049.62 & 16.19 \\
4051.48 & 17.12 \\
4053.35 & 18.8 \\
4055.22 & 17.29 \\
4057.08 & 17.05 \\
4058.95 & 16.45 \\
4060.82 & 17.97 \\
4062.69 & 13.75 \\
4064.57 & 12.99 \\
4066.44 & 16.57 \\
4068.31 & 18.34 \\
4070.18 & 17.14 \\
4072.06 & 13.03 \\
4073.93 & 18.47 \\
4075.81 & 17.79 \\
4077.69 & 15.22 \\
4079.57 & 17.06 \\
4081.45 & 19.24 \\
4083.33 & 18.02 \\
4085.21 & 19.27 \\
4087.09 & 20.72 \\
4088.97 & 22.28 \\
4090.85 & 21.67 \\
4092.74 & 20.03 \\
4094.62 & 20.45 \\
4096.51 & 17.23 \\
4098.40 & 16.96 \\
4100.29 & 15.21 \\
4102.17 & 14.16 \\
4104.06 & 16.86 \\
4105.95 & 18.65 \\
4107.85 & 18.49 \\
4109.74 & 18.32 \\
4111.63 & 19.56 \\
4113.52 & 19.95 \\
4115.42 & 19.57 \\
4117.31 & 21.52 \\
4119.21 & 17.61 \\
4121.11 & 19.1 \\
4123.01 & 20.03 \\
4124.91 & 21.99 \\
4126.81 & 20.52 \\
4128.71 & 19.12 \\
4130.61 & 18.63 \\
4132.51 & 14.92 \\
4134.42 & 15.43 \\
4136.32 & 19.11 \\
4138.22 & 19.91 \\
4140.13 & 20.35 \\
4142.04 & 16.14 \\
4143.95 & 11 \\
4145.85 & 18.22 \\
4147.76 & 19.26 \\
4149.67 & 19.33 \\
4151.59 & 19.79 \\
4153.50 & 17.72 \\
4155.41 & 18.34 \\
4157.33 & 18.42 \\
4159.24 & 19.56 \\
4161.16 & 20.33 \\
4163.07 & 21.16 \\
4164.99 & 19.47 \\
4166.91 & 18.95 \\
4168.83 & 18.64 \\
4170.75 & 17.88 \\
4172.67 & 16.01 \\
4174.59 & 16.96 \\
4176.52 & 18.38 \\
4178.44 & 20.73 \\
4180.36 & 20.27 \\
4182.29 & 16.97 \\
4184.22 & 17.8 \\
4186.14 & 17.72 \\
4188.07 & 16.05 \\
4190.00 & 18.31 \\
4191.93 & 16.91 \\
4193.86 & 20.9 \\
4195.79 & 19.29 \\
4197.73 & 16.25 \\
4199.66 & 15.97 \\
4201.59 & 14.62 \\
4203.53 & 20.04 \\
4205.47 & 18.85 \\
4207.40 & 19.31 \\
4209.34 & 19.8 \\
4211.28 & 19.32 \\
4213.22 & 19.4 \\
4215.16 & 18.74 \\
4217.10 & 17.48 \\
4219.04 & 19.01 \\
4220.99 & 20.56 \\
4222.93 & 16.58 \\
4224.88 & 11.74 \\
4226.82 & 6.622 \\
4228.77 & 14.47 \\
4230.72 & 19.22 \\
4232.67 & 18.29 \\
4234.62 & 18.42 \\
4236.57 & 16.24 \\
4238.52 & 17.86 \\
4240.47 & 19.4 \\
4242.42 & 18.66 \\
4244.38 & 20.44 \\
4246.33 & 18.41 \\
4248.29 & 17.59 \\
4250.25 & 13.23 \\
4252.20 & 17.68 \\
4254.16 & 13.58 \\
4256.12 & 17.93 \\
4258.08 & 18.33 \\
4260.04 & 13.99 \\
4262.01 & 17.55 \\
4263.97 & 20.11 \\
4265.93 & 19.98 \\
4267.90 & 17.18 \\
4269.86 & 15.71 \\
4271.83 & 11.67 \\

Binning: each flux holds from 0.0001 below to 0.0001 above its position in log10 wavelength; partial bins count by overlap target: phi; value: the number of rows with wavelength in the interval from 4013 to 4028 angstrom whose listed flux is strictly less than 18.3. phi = 4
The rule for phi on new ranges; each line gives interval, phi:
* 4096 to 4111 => 5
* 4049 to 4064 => 7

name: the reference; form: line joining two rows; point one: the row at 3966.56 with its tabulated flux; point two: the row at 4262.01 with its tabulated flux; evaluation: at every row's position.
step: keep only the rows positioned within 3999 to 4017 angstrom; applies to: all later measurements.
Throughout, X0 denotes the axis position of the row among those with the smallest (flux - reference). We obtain 4005.11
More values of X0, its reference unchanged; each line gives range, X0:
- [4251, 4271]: 4254.16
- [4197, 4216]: 4201.59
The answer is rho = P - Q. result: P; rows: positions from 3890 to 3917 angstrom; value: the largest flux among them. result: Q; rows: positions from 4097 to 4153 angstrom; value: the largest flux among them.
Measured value -7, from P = 15.04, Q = 21.99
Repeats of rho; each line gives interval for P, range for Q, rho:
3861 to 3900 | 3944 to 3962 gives 2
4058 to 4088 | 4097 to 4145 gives -1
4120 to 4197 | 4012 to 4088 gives 1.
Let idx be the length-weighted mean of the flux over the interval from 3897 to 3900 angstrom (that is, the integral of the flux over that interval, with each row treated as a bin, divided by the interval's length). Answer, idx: 13.1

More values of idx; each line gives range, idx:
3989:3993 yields 16.3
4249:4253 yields 15.5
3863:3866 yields 11.3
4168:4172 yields 18.1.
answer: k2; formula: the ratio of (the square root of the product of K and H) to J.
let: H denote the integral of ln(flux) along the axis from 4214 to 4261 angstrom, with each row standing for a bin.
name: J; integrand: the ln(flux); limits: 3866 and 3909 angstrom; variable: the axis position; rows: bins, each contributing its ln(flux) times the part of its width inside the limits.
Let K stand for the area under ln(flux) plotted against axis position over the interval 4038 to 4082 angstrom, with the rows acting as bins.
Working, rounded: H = 132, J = 101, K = 122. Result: 1.26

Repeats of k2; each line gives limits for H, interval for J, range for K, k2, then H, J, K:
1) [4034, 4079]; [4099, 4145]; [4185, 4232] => 0.97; 125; 133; 133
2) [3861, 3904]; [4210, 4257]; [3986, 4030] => 0.85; 102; 132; 124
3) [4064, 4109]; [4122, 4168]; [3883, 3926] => 0.85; 129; 134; 102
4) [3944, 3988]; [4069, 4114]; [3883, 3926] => 0.77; 98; 130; 102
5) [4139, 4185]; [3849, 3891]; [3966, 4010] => 1.26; 134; 96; 110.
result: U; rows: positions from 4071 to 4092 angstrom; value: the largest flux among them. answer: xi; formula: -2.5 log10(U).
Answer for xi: -3.4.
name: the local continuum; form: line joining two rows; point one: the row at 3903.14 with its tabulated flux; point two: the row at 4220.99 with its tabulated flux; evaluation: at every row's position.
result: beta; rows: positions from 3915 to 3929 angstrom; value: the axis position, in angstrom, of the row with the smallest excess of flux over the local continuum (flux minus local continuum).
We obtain 3928.39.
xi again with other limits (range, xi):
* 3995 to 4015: -3.2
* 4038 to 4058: -3.2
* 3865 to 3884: -2.8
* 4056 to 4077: -3.2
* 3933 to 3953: -2.8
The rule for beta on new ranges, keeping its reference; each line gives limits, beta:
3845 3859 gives 3858.46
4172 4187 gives 4172.67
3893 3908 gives 3904.94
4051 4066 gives 4064.57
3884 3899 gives 3887.00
